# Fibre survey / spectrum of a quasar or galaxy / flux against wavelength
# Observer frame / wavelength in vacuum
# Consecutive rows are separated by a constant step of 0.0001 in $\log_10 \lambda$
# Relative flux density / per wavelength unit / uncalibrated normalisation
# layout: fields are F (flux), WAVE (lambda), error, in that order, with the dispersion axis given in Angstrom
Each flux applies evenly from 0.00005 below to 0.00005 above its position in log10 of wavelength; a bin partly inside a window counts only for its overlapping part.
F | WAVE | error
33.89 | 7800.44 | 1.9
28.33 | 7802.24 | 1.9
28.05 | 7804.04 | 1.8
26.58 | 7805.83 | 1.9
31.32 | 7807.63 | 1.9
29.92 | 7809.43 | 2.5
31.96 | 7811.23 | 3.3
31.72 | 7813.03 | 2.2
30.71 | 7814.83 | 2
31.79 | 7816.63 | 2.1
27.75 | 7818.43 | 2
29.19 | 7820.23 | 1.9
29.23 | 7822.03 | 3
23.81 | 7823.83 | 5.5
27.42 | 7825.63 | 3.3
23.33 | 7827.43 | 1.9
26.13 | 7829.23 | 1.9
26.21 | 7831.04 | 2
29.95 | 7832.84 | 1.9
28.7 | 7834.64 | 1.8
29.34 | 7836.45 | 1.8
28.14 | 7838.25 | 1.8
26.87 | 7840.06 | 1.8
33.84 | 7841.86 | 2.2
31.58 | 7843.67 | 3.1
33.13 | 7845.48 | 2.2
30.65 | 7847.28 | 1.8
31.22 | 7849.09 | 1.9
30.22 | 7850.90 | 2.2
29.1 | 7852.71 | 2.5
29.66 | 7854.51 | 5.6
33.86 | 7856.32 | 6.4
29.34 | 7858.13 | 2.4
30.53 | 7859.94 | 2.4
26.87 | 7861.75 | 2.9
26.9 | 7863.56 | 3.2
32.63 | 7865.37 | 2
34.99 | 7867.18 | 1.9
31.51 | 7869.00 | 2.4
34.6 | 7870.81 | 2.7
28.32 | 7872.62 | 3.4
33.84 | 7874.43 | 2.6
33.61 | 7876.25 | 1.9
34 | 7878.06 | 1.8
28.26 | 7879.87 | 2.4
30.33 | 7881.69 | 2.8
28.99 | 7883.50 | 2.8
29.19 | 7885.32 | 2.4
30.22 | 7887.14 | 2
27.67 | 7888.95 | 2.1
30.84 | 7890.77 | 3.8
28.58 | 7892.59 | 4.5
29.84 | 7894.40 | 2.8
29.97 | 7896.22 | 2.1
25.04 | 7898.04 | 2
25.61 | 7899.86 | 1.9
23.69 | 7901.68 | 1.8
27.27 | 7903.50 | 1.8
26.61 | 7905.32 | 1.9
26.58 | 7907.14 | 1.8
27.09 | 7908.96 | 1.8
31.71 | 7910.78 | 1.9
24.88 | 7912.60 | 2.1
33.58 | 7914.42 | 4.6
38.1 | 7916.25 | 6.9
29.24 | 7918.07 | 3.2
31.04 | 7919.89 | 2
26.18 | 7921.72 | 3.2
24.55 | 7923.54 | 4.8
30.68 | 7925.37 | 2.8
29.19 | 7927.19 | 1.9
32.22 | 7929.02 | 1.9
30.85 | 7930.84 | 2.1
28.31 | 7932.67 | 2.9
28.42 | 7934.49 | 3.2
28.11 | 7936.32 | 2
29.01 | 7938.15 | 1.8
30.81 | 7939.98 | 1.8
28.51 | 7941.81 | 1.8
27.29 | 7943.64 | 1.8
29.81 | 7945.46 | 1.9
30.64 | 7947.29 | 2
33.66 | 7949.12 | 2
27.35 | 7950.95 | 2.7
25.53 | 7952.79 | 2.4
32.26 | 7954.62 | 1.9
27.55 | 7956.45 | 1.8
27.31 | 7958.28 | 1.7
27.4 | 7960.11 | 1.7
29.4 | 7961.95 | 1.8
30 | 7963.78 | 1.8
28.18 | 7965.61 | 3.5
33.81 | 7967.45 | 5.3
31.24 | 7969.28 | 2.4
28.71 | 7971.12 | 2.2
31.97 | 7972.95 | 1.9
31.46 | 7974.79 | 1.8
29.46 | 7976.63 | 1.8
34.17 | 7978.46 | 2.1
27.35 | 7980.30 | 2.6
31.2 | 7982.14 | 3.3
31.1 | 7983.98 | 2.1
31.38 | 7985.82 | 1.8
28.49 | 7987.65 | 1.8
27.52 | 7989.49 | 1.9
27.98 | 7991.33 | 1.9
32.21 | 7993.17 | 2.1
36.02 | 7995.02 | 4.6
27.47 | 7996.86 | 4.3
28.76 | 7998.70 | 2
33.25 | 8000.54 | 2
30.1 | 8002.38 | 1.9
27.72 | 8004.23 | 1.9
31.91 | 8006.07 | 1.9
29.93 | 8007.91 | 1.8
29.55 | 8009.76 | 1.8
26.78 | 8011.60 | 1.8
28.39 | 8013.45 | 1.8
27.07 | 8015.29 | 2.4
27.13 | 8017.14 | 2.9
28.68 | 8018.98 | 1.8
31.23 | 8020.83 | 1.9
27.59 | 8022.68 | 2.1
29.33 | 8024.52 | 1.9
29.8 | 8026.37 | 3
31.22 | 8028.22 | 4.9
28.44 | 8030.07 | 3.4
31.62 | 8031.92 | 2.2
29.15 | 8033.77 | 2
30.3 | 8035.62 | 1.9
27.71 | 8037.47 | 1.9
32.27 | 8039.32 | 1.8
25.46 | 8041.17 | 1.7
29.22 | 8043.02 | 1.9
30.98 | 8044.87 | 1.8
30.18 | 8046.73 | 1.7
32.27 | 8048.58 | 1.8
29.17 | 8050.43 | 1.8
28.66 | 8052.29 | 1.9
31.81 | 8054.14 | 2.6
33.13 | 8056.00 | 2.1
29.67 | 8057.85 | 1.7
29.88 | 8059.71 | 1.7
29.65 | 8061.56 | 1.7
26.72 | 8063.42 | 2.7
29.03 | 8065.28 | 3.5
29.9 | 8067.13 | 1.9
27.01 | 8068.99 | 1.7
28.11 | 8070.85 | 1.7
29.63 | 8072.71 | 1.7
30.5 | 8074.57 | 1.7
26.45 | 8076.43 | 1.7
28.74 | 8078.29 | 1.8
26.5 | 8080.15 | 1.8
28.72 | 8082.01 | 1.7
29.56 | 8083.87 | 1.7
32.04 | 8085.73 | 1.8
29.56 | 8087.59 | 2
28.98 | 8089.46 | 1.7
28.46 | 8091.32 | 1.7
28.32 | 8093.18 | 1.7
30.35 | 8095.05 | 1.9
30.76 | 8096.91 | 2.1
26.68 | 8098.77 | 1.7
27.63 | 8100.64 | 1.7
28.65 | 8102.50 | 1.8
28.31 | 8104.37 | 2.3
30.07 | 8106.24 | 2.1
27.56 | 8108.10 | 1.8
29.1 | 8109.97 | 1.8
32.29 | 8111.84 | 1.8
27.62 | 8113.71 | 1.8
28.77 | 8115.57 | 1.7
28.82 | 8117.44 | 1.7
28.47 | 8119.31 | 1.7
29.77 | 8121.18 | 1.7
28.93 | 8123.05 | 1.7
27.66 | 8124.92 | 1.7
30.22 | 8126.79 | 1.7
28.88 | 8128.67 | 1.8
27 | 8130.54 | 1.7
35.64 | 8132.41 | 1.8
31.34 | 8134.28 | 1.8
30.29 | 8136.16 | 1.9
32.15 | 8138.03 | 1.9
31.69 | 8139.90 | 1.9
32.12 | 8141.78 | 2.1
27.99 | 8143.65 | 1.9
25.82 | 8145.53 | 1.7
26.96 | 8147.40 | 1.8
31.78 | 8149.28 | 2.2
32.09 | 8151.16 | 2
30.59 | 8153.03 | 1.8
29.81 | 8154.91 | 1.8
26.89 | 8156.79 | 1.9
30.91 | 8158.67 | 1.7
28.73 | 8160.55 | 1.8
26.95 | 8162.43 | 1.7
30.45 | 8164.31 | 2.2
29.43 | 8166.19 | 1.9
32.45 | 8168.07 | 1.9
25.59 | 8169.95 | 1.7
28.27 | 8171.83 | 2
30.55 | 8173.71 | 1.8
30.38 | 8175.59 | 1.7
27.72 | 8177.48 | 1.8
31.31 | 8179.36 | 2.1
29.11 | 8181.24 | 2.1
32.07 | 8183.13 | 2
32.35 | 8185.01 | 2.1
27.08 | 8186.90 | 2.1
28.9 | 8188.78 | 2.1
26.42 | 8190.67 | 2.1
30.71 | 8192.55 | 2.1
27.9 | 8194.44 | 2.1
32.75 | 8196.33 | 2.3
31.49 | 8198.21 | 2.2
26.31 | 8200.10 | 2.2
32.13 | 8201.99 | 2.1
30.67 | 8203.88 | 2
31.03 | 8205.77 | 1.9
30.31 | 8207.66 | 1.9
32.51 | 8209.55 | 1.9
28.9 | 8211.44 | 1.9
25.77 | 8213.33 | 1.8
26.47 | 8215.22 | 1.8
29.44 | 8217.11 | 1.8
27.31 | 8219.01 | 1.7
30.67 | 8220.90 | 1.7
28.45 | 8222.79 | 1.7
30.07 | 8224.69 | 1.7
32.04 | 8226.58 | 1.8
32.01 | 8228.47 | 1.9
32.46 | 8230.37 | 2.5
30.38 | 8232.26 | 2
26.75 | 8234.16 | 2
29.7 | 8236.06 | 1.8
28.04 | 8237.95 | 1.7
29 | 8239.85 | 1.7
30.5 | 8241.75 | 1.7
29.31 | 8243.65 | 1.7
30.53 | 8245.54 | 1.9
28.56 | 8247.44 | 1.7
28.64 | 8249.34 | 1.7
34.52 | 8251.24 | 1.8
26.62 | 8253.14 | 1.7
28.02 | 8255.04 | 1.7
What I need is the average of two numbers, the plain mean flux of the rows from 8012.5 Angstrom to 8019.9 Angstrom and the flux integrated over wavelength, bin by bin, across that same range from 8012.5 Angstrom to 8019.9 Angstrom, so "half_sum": 117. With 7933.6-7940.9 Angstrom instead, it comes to 121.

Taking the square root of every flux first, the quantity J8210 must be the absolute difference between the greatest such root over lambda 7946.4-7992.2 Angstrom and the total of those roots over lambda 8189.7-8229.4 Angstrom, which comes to 108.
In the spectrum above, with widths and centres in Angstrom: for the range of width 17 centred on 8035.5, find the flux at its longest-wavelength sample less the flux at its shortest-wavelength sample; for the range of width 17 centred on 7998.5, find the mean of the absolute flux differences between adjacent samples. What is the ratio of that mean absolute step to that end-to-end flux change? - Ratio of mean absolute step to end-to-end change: -2.0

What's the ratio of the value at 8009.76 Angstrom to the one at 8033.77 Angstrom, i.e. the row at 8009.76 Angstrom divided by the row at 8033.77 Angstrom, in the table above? 1.01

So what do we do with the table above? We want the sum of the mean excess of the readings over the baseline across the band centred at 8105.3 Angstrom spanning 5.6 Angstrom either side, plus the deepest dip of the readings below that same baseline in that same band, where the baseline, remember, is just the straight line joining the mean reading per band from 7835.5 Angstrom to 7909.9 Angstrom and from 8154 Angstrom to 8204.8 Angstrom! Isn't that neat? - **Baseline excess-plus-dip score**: 1.0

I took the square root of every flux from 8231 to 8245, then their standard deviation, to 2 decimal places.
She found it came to 0.12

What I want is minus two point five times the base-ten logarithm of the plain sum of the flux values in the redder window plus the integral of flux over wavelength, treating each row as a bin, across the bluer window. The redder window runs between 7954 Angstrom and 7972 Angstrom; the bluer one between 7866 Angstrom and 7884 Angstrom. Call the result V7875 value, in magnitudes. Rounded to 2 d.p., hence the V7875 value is -7.35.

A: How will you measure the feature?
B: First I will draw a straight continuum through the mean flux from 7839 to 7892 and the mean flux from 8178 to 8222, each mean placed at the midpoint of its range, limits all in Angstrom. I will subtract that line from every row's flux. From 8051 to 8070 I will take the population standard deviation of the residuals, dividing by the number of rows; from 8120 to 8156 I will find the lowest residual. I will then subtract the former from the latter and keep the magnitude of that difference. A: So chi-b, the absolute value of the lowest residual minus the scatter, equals 5.8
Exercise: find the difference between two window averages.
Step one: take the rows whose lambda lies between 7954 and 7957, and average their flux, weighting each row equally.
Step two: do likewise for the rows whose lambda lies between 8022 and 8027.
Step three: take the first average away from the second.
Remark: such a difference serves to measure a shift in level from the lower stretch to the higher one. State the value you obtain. -1.0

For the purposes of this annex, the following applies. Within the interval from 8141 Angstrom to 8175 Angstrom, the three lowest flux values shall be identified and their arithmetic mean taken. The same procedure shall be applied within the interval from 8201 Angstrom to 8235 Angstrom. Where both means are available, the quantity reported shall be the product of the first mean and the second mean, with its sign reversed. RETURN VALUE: -687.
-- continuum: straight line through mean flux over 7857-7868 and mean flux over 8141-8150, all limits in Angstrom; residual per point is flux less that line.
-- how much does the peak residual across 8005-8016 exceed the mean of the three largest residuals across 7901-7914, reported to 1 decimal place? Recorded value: 3.7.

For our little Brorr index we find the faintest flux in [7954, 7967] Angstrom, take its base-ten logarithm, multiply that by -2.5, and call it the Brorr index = -3.59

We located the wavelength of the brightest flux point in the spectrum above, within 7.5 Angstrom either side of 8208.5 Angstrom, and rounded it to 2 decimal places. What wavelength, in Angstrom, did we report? 8209.55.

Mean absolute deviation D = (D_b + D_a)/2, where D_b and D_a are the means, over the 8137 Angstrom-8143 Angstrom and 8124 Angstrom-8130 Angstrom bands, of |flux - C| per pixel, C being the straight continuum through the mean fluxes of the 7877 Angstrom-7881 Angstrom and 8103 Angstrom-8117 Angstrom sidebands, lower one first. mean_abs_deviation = 2.0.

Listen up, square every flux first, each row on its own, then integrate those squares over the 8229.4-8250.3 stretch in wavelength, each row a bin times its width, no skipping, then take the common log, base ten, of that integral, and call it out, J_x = 4.26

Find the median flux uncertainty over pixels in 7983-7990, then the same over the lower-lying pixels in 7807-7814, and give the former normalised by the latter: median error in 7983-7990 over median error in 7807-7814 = 0.79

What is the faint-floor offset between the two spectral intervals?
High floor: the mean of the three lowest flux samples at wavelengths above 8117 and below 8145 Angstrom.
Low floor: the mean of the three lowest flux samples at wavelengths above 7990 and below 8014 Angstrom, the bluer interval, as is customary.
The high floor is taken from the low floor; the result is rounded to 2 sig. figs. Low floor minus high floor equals -0.23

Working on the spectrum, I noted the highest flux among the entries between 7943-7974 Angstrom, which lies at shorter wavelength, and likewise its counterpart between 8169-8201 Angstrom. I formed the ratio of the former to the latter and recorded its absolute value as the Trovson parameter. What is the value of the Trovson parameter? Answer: 1.03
